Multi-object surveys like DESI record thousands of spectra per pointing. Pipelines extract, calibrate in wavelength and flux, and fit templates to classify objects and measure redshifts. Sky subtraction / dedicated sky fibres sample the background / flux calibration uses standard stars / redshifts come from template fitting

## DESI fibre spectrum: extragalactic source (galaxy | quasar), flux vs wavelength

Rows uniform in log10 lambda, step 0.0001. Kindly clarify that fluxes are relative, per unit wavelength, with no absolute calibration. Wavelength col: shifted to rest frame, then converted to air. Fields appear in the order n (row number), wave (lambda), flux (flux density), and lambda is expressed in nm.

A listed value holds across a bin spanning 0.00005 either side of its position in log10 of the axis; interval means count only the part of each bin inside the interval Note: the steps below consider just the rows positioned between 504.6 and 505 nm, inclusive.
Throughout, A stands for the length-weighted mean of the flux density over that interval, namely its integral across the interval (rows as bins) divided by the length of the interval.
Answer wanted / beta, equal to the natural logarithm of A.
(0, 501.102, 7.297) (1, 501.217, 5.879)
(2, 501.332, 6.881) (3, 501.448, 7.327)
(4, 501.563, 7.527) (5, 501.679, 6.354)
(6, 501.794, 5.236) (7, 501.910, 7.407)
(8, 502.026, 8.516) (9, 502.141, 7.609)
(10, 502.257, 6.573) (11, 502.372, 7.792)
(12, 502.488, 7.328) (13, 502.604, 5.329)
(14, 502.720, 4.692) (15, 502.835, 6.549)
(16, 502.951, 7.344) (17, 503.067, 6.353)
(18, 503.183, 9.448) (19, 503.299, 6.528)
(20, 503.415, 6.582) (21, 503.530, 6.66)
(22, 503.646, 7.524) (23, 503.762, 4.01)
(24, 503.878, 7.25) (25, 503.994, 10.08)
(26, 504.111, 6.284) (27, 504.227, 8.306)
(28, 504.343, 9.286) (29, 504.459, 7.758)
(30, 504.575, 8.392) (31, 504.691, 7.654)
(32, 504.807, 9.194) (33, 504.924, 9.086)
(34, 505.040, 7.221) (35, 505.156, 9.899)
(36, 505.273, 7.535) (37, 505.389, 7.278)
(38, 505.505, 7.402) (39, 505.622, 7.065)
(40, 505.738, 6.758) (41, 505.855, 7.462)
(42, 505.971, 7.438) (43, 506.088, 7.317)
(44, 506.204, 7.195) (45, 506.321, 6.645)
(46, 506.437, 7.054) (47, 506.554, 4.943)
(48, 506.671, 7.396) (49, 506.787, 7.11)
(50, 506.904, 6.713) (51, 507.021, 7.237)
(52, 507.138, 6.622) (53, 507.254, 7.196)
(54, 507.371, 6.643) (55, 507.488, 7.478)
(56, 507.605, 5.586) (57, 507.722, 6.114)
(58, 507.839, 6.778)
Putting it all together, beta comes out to 2.15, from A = 8.6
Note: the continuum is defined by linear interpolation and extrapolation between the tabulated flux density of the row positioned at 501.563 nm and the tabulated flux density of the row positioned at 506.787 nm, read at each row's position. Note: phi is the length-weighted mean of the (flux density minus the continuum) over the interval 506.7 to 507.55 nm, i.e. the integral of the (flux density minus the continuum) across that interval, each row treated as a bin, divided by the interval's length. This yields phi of -0.1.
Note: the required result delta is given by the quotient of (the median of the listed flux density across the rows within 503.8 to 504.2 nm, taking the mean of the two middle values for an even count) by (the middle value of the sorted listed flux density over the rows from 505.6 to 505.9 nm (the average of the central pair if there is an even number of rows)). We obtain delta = 1.03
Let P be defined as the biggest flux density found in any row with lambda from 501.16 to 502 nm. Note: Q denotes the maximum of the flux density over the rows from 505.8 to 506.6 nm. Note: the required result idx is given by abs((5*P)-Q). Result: 30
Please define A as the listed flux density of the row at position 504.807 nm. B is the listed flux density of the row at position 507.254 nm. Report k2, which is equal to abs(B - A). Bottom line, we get 2.0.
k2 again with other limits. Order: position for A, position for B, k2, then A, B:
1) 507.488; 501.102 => 0.2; 7.478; 7.297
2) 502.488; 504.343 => 2.0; 7.328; 9.286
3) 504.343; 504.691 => 1.6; 9.286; 7.654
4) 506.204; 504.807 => 2.0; 7.195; 9.194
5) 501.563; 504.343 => 1.8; 7.527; 9.286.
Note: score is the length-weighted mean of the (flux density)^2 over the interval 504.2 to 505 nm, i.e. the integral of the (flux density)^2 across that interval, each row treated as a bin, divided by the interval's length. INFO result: 73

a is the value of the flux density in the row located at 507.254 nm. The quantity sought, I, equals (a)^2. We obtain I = 51.8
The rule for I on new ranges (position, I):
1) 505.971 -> 55.3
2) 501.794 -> 27.4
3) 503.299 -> 42.6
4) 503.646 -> 56.6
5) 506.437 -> 49.8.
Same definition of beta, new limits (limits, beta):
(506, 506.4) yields 1.96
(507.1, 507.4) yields 1.93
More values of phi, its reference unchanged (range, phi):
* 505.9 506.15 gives 0.2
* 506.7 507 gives -0.1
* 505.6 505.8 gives -0.3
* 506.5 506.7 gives -1.1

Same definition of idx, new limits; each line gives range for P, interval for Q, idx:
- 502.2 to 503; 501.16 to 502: 31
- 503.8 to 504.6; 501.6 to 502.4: 42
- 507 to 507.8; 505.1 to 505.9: 27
